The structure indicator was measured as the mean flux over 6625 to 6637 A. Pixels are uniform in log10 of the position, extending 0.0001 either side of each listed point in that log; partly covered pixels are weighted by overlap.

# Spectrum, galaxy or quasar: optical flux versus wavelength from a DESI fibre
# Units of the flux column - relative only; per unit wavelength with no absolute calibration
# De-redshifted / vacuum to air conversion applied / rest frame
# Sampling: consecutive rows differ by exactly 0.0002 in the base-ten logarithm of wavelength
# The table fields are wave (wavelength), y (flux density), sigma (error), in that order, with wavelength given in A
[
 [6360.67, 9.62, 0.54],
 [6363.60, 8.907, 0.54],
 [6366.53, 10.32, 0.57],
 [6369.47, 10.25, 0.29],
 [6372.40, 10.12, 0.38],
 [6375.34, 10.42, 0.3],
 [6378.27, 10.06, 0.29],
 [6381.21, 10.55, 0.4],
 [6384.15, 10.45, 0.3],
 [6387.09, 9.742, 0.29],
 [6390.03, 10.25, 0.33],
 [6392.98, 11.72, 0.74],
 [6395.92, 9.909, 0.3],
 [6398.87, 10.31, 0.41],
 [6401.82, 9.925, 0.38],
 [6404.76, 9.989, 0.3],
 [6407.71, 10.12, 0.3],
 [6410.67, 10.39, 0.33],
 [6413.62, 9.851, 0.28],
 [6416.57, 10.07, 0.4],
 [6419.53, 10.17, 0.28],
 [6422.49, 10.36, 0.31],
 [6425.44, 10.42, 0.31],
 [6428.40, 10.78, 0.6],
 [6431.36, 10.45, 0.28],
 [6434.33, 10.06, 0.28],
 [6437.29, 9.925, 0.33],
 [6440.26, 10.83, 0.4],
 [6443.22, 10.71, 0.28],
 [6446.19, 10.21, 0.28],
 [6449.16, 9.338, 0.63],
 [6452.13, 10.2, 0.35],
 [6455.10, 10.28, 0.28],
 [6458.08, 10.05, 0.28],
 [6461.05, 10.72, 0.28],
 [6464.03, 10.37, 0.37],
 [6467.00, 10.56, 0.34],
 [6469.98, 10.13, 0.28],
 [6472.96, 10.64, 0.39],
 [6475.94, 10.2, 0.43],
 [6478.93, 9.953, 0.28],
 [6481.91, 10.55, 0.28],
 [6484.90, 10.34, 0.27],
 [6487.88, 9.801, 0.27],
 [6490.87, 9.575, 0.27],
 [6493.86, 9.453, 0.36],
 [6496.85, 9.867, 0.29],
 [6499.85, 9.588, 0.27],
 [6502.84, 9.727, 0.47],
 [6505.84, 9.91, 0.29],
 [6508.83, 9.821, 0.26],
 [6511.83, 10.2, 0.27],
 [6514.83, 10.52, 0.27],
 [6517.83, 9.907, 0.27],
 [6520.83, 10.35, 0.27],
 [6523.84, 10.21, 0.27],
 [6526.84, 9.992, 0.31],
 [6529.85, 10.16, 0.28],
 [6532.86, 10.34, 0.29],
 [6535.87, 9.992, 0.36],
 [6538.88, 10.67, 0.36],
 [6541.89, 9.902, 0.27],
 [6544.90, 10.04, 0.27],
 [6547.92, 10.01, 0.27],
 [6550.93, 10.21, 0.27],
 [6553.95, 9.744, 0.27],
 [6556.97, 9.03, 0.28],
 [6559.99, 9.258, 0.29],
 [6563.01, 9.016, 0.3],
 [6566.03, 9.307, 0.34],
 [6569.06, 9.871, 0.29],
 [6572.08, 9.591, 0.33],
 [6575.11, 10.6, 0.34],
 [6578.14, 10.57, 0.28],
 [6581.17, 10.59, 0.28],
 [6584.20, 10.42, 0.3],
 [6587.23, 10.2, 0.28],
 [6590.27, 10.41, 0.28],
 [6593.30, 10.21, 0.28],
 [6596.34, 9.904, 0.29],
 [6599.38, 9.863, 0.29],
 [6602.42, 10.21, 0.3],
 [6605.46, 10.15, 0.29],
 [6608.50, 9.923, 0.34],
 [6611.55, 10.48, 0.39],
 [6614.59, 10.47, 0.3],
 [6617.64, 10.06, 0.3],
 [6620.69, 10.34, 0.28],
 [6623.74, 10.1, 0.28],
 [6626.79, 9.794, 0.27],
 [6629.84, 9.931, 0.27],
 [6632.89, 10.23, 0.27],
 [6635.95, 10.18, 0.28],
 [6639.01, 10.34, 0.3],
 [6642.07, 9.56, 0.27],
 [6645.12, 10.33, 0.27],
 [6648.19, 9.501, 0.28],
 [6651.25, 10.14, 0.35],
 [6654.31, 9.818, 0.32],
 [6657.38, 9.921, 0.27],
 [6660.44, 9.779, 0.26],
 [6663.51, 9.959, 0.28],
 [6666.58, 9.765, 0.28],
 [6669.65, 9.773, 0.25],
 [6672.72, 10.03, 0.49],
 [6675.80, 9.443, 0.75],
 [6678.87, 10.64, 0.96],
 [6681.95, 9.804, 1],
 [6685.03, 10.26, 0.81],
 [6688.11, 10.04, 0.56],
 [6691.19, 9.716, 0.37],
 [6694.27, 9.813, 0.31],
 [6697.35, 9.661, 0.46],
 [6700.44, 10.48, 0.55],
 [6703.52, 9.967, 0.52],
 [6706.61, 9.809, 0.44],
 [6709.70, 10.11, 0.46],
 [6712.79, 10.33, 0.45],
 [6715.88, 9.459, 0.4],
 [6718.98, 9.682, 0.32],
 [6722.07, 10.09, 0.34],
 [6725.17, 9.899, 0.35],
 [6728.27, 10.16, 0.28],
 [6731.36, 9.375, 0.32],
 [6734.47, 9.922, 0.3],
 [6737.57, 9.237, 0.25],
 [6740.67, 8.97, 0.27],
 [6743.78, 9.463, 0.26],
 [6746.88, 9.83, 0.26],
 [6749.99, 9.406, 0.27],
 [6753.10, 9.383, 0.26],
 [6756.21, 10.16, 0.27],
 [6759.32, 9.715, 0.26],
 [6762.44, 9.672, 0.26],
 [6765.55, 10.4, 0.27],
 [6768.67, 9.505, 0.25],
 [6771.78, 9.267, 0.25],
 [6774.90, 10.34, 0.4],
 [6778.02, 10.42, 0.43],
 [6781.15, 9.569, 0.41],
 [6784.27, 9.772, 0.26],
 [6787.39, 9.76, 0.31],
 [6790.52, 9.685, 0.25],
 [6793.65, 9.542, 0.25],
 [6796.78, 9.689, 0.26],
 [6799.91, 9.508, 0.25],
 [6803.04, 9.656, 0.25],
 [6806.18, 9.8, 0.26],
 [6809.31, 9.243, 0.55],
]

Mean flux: 10.0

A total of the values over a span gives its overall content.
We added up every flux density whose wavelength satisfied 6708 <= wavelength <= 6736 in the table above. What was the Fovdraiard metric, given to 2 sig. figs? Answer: 89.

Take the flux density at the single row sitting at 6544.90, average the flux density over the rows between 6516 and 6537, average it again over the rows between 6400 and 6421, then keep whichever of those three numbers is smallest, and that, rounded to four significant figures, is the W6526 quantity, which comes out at 10.04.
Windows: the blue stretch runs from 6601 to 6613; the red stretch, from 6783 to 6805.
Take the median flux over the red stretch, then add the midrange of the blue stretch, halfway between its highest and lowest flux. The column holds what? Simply 19.9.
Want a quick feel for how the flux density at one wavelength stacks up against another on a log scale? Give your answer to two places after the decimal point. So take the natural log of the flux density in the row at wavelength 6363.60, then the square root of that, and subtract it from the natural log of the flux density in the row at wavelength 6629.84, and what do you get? 0.82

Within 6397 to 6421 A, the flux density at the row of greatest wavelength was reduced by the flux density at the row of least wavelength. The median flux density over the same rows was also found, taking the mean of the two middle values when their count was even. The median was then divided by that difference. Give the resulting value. -72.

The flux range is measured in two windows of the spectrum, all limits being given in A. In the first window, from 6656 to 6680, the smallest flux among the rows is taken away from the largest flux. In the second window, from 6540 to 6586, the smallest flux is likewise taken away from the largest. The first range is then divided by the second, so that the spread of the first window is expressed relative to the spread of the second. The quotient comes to 0.76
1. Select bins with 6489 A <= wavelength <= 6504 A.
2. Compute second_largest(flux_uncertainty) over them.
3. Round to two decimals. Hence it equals 0.36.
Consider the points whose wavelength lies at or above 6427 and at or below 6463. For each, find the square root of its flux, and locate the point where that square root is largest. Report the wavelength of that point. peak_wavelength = 6440.26 A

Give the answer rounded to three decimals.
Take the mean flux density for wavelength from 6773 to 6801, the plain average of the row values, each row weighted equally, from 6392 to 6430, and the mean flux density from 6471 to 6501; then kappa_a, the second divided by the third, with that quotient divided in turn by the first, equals 0.105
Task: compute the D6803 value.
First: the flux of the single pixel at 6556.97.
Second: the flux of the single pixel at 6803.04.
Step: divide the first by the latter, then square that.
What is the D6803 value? 0.87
